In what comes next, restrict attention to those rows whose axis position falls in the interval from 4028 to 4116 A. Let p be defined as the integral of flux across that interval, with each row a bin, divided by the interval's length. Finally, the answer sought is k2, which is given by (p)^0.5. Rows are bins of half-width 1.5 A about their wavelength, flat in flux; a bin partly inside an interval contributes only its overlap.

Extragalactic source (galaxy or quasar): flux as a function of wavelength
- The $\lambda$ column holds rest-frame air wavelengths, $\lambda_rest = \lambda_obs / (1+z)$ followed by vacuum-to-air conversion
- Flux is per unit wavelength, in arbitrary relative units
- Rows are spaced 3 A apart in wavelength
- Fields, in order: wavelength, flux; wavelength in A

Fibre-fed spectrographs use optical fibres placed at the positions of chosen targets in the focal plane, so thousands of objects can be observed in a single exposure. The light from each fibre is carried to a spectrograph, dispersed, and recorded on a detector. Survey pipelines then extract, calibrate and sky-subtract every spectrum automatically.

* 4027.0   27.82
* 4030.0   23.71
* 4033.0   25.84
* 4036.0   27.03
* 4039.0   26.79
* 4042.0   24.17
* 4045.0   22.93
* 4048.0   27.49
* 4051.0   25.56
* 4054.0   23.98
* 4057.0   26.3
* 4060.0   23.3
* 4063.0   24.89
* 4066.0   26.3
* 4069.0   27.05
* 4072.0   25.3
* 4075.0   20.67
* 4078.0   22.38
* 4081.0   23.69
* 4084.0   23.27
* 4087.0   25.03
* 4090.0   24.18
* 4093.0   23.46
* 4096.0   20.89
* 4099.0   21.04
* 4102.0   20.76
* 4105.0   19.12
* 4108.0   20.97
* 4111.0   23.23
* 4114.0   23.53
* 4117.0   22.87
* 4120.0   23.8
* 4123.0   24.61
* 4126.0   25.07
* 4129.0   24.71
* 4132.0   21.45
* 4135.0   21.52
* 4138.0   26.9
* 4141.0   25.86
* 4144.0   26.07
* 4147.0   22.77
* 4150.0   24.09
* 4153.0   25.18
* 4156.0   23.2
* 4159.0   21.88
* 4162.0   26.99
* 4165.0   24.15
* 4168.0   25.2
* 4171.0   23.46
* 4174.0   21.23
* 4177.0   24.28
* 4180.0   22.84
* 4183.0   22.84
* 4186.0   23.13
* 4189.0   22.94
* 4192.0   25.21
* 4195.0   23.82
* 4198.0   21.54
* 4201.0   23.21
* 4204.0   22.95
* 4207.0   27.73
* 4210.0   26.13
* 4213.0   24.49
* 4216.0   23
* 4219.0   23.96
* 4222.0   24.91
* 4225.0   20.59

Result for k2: 4.89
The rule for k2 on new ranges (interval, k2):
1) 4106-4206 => 4.87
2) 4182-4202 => 4.82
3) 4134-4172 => 4.95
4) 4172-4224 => 4.87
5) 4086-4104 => 4.73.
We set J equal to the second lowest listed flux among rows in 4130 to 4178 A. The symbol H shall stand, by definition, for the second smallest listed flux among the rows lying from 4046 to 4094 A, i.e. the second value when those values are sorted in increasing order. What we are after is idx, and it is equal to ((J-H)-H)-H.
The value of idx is -45.7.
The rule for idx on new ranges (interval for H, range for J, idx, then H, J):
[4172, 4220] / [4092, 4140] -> -43.9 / 21.54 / 20.76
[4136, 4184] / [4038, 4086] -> -43.3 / 21.88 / 22.38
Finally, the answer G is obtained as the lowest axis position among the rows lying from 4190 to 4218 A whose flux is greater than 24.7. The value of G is 4192.0 A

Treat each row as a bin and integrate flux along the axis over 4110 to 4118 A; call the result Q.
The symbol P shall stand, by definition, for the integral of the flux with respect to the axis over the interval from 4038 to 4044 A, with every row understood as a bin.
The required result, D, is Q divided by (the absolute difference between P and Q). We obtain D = 5.3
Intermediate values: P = 151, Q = 186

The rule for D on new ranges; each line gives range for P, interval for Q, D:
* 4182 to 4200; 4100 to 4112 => 1.5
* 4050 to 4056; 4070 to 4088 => 1.5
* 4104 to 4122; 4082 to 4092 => 1.5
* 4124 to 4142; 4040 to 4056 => 10.8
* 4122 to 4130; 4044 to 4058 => 2.3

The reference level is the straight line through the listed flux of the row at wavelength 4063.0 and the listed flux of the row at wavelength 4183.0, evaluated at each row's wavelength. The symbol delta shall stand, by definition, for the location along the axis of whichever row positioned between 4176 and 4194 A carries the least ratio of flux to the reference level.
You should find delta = 4180.0 A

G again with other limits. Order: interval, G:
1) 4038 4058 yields 4039.0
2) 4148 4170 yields 4153.0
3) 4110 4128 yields 4126.0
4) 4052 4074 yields 4057.0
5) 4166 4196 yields 4168.0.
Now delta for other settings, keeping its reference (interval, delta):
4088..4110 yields 4105.0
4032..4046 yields 4045.0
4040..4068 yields 4045.0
